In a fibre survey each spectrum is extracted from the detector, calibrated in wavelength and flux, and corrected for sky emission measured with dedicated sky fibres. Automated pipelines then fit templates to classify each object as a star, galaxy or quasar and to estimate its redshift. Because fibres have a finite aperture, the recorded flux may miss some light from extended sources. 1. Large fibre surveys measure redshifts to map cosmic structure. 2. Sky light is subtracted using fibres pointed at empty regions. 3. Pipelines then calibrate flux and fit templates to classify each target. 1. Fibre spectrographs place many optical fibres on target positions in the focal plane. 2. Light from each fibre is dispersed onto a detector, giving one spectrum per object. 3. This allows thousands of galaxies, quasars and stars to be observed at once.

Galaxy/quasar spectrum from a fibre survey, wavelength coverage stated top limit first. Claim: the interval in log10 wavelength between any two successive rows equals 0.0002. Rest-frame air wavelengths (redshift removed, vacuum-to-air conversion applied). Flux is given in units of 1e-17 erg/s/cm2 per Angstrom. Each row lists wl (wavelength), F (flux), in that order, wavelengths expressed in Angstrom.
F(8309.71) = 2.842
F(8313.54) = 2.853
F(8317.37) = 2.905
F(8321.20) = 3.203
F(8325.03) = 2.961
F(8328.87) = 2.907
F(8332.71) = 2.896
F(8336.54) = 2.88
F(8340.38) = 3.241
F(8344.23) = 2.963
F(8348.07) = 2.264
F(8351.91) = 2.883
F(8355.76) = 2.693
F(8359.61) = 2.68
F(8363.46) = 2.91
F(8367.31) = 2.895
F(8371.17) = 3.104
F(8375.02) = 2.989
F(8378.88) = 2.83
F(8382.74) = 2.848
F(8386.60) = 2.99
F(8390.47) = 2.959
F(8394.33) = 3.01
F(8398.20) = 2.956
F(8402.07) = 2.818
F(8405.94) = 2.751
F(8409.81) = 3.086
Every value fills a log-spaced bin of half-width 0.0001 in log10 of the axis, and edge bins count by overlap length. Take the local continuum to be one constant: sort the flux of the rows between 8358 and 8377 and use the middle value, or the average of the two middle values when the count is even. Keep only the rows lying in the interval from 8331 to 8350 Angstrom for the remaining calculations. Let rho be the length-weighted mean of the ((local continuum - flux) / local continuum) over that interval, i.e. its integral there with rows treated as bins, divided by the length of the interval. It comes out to 0.02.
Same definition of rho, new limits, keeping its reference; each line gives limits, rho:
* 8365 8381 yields -0.01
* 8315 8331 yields -0.03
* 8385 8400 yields -0.02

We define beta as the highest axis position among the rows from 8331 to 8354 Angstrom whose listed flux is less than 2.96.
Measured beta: 8351.91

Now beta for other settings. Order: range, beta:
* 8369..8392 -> 8390.47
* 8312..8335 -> 8332.71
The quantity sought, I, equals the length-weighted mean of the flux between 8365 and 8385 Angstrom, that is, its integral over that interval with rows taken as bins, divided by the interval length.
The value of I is 2.93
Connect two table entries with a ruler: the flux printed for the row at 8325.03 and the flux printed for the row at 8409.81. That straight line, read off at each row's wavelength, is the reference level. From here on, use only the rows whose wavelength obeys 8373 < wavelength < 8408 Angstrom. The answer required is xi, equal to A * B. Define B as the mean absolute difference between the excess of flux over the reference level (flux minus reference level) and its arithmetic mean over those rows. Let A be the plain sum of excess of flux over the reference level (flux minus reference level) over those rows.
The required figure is -0.12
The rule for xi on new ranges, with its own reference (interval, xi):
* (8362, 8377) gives -0.01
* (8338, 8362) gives -0.31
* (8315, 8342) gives 0.03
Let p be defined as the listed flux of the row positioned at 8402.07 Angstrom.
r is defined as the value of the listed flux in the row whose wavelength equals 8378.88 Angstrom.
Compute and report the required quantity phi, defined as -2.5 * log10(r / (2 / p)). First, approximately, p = 2.818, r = 2.83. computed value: -1.50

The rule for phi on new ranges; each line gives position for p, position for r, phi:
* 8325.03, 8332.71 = -1.58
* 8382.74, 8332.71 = -1.54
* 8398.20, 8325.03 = -1.60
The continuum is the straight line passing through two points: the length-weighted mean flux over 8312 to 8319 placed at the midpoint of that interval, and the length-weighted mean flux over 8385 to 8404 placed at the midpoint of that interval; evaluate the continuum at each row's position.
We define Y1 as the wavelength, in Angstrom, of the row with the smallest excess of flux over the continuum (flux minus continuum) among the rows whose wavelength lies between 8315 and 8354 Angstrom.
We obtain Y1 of 8348.07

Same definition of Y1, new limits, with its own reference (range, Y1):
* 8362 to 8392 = 8378.88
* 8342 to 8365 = 8348.07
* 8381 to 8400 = 8382.74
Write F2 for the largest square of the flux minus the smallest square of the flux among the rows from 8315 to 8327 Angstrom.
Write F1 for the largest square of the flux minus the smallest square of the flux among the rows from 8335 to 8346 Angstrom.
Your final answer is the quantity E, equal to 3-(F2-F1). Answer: 3.4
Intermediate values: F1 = 2.2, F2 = 1.8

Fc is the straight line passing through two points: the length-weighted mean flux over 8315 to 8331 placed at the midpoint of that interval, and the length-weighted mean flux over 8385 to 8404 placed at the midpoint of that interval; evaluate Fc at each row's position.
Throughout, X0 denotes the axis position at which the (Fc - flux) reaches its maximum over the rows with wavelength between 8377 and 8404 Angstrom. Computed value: 8378.88 Angstrom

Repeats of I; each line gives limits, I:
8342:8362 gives 2.71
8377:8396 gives 2.93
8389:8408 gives 2.90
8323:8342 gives 2.97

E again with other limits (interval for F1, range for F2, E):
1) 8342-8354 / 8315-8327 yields 4.8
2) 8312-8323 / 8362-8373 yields 3.9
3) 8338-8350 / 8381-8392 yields 7.5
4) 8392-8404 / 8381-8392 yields 3.3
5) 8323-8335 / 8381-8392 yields 2.6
